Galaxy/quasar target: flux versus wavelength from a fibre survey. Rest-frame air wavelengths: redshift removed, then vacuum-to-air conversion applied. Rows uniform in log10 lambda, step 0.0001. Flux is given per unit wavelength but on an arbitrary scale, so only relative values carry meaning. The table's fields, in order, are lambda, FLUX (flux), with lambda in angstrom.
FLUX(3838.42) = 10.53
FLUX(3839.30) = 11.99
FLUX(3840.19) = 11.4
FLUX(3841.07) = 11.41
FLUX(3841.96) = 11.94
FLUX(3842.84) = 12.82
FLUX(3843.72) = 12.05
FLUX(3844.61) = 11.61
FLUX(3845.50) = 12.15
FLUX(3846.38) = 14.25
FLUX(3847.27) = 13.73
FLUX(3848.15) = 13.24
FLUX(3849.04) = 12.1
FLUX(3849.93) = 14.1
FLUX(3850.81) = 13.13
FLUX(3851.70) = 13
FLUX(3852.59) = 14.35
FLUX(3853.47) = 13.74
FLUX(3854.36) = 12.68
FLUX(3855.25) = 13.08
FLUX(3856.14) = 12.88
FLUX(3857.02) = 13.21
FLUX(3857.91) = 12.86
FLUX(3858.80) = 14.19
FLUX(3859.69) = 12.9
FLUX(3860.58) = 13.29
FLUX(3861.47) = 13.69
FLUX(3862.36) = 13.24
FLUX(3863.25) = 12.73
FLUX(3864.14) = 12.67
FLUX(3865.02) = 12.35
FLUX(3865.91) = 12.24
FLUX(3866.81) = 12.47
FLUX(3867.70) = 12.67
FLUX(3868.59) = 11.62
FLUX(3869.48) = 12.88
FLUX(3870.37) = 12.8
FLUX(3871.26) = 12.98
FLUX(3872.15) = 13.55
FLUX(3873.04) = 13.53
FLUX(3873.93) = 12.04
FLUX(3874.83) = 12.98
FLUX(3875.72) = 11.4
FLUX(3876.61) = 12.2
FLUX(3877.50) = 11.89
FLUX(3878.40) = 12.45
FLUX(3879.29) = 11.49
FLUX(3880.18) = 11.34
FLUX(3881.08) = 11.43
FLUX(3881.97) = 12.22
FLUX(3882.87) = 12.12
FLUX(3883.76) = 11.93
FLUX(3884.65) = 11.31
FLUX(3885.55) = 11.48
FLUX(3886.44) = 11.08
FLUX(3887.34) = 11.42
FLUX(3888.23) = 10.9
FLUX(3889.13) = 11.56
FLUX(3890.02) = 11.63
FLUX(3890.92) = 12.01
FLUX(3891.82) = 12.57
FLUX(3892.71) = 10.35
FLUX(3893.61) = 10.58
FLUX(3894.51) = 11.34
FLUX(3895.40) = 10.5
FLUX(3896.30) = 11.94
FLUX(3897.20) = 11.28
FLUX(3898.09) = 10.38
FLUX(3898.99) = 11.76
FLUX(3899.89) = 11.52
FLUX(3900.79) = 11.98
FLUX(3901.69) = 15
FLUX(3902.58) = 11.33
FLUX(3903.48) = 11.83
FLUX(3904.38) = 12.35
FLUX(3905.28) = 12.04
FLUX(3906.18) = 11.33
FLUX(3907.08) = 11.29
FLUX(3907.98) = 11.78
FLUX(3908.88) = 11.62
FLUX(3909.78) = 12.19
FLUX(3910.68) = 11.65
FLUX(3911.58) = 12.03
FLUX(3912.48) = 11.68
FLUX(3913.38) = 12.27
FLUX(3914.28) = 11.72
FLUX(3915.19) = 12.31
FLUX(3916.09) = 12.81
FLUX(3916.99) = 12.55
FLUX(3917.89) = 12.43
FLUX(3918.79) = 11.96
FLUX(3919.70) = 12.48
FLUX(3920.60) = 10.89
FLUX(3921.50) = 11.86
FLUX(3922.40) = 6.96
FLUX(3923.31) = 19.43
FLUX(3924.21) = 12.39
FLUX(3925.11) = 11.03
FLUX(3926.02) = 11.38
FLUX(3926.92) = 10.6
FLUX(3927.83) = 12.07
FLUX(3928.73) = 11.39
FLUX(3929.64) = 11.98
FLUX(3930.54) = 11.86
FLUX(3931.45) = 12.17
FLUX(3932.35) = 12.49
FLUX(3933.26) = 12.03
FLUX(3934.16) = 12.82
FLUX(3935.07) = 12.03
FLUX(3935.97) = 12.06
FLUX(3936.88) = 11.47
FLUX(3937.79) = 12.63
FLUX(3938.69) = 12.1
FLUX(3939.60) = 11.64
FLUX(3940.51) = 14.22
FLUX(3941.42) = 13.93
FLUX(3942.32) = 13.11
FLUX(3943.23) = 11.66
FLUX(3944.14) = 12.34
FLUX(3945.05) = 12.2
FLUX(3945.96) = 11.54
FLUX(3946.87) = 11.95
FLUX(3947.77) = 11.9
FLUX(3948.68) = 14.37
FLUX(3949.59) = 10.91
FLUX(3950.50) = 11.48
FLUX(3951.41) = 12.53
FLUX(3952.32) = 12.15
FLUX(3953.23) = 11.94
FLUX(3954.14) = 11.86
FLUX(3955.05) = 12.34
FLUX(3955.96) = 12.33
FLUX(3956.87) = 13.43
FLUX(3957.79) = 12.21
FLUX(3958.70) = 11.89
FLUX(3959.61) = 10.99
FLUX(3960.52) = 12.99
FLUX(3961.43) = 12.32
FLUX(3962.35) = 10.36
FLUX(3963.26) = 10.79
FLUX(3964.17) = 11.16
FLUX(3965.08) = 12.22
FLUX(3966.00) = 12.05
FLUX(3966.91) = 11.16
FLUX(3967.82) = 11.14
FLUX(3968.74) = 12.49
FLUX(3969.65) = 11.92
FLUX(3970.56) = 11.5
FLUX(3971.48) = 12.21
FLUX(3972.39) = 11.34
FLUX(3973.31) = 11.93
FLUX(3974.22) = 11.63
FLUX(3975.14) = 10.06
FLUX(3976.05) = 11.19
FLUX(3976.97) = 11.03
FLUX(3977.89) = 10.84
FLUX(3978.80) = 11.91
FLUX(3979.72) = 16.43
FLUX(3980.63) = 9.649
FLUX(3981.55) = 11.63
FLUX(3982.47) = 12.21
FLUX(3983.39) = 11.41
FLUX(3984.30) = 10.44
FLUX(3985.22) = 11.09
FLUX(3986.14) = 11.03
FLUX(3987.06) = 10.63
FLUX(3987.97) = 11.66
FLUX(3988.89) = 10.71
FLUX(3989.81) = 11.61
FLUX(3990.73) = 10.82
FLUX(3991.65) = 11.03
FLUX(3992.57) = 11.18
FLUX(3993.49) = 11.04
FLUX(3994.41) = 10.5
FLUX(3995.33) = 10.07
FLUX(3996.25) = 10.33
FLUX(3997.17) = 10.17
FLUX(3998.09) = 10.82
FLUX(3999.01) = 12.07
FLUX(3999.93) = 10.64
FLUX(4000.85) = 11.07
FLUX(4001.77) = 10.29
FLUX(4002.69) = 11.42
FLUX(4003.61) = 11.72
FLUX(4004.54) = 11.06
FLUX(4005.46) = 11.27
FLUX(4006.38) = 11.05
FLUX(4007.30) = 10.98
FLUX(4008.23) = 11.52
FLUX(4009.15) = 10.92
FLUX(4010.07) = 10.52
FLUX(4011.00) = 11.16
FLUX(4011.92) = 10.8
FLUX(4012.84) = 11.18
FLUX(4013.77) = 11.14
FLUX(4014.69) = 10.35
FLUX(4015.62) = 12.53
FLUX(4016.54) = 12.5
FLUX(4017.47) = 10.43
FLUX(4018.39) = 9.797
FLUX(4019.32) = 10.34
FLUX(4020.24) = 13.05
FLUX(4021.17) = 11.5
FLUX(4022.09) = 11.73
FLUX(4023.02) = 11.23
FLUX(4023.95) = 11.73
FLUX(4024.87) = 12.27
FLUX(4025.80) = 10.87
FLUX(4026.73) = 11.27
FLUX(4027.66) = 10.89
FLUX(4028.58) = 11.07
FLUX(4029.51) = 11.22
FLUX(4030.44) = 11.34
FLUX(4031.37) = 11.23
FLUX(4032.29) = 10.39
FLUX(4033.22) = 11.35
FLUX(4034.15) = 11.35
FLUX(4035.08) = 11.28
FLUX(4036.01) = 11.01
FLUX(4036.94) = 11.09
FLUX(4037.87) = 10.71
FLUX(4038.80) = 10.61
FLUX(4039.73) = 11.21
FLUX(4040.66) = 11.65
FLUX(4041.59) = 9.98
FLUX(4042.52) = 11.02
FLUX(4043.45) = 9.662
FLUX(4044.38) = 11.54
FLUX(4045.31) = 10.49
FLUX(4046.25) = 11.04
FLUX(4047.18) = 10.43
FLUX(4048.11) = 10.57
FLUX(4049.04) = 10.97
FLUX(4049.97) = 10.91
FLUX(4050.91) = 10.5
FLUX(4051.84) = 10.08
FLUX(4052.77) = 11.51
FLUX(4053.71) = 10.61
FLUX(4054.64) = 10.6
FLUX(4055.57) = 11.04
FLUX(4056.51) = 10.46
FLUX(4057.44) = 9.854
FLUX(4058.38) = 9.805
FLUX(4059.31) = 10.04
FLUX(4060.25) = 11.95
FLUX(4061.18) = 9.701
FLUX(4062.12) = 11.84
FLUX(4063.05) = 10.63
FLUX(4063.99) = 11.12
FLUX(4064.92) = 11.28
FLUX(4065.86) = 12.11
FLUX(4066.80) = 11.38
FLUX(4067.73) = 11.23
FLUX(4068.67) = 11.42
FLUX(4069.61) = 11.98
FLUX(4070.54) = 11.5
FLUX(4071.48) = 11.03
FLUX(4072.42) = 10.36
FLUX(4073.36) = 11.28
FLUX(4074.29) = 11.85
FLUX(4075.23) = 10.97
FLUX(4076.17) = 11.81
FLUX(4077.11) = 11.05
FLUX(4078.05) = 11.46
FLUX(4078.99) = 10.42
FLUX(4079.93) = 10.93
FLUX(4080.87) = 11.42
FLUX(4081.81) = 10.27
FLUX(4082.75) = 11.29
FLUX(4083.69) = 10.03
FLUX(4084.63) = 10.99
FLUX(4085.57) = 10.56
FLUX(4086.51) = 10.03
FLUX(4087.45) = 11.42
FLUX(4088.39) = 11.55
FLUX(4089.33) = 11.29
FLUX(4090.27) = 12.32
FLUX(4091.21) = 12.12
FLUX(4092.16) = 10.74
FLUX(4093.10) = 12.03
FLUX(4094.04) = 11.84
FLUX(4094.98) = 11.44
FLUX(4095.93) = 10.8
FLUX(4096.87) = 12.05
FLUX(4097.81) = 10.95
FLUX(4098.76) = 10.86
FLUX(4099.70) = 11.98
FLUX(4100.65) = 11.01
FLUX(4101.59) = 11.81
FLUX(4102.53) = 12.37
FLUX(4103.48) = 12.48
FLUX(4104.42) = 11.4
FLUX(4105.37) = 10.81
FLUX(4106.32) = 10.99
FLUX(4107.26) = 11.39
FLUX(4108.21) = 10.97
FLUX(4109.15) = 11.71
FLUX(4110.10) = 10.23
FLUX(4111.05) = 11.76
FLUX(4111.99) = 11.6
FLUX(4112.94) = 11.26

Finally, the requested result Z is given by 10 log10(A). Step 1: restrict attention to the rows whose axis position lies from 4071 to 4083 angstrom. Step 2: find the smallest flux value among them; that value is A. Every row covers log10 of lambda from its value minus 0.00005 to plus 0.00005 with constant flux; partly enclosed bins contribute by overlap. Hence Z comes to 10.1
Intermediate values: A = 10.27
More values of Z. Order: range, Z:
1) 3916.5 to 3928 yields 8.4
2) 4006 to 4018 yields 10.1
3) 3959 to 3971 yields 10.2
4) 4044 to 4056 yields 10.0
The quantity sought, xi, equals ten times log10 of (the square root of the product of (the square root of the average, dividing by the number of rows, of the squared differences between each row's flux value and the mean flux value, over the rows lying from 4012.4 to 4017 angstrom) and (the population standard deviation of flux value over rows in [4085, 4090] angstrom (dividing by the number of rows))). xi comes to -1.5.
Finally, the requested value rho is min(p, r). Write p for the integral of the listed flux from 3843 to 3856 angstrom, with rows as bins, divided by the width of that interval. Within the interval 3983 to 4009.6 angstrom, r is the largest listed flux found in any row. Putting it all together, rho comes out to 12.1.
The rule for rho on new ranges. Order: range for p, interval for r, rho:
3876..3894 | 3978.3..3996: 11.6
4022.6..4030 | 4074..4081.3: 11.3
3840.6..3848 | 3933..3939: 12.5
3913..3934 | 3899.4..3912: 12.1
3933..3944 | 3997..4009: 12.1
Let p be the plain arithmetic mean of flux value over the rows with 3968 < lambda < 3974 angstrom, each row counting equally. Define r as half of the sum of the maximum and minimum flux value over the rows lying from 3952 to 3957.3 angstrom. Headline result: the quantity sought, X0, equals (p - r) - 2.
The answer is -2.7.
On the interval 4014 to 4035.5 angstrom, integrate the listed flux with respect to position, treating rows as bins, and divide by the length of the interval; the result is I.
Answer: 11.3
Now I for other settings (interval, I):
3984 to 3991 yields 11.0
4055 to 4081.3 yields 11.1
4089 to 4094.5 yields 11.7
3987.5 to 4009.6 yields 11.0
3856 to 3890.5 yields 12.3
